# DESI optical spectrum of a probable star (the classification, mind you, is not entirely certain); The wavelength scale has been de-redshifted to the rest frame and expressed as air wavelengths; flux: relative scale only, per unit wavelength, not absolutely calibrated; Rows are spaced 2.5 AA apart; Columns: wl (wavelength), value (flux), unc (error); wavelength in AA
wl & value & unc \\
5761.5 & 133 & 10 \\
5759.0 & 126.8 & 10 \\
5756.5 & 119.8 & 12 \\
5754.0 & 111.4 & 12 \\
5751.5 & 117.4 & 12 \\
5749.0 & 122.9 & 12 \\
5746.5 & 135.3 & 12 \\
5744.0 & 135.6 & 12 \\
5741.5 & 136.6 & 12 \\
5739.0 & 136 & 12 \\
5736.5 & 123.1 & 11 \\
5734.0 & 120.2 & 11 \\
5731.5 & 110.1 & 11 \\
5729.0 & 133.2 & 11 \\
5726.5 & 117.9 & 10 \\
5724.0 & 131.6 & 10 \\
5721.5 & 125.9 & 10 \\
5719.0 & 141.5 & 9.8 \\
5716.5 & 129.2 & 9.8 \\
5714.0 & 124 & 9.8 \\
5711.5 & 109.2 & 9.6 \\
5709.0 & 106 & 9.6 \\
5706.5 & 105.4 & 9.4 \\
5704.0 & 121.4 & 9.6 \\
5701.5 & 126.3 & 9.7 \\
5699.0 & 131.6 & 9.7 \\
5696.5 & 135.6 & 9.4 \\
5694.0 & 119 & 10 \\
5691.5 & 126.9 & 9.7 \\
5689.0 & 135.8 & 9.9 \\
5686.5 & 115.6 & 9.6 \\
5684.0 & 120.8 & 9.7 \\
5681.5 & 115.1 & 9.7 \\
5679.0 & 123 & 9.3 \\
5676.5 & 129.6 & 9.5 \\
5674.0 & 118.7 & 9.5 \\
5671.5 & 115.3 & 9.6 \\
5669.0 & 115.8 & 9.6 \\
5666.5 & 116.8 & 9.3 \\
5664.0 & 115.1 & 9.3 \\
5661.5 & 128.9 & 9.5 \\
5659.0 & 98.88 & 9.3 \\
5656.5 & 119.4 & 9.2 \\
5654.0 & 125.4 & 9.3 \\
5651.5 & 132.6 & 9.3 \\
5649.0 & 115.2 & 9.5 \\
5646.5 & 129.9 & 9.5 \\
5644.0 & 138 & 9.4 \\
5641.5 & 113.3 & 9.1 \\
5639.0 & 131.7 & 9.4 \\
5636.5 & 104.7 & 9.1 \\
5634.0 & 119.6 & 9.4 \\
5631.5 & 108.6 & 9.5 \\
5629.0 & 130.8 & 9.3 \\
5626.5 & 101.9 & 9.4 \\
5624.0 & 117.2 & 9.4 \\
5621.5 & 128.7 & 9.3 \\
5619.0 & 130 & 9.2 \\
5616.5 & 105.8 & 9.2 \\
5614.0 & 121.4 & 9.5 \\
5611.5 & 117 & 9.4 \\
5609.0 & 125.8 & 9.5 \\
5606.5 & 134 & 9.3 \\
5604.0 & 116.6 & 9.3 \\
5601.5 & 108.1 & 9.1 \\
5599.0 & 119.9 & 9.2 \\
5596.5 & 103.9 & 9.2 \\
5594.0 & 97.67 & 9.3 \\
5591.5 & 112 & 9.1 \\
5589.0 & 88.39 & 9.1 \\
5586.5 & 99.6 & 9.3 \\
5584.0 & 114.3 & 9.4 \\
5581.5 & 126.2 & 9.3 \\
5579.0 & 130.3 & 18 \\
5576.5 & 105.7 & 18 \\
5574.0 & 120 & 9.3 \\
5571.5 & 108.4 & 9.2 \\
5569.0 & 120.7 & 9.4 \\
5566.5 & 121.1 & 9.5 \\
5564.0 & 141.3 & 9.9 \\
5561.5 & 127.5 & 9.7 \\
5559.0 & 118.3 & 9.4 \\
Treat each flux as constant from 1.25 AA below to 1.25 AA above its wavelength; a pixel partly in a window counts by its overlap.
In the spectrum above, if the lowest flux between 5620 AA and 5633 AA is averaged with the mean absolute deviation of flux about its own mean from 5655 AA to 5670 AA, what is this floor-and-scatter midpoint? 54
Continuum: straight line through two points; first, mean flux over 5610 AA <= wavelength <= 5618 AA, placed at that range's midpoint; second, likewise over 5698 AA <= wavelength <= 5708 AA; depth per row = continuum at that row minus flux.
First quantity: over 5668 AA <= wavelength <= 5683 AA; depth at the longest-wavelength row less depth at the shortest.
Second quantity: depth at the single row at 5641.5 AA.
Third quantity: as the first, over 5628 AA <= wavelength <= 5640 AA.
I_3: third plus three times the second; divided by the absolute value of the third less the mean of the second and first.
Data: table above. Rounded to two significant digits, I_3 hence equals 3.8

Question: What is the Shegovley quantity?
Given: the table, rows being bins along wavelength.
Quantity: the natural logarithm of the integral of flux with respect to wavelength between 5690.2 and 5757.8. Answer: 9.0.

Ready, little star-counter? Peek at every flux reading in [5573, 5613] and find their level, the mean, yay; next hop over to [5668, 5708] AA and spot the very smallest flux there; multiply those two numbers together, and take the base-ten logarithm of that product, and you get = 4.08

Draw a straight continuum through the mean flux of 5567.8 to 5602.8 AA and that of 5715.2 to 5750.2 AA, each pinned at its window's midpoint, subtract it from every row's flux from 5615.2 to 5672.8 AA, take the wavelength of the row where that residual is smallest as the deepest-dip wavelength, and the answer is 5659.0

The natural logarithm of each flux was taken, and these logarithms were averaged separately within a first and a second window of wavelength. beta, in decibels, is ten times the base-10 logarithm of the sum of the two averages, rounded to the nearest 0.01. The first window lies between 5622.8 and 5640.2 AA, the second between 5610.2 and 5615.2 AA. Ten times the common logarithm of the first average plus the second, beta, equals 9.79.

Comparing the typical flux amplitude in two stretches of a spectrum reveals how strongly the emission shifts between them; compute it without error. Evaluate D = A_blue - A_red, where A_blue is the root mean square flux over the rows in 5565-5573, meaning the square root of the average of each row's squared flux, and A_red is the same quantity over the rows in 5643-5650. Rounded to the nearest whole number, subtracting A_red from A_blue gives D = -11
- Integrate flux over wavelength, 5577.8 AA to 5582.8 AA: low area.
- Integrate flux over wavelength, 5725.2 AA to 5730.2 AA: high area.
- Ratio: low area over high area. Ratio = 1.02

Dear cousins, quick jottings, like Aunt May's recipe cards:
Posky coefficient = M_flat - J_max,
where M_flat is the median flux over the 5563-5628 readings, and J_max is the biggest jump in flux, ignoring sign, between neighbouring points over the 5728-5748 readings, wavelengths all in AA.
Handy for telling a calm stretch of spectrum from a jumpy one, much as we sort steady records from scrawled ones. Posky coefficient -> 94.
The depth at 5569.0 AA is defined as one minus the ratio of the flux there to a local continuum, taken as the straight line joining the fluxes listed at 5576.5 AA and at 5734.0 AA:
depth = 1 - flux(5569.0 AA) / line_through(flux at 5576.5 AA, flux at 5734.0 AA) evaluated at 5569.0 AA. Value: -0.15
